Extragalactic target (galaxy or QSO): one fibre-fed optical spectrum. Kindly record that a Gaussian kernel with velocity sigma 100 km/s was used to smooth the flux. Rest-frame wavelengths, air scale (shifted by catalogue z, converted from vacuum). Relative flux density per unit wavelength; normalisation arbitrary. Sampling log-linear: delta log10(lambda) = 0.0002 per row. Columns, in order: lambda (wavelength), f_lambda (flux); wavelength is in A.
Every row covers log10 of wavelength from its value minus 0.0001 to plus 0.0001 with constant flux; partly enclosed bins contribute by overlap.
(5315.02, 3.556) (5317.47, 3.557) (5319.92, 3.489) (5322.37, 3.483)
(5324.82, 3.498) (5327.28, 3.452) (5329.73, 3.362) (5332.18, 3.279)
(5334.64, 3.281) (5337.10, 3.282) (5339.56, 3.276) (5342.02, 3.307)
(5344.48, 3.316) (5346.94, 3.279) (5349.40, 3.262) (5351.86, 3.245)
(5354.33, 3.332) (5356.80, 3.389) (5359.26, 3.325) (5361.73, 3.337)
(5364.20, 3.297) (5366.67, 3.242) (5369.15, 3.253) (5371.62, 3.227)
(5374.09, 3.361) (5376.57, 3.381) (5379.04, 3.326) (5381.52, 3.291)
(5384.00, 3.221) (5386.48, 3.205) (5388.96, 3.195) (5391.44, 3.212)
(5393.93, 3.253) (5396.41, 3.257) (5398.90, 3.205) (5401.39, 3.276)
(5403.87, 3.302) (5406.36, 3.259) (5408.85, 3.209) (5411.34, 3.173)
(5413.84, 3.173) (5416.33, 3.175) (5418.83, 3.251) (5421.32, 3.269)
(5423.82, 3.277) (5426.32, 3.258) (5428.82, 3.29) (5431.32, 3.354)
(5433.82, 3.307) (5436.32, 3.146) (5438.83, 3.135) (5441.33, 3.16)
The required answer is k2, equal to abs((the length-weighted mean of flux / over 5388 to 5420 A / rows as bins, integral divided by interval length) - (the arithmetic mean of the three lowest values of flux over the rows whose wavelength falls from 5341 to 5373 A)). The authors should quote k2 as 0.01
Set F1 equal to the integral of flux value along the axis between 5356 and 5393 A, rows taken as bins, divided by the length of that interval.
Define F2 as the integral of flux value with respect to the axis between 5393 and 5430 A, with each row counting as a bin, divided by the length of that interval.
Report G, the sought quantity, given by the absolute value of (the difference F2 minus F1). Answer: 0.041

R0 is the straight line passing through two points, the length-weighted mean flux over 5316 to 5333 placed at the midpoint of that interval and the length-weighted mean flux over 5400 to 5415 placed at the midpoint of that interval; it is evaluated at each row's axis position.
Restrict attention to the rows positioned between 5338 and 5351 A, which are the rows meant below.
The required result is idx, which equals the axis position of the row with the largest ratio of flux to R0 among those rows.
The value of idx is 5344.48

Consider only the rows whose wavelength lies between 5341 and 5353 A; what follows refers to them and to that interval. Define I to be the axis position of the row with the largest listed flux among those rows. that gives 5344.48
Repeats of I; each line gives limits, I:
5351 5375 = 5356.80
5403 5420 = 5403.87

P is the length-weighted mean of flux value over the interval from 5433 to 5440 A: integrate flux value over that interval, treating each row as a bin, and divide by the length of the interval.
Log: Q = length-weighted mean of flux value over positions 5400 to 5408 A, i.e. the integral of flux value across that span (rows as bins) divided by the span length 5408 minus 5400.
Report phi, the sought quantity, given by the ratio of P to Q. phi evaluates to 0.973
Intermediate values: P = 3.19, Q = 3.28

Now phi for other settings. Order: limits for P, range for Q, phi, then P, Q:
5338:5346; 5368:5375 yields 1.005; 3.30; 3.28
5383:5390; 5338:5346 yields 0.972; 3.21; 3.30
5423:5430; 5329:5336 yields 0.991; 3.27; 3.30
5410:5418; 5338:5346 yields 0.963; 3.18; 3.30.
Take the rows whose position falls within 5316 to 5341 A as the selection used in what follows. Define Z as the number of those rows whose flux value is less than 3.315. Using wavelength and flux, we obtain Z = 4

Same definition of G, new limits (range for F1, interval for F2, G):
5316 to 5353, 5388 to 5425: 0.127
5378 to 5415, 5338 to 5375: 0.060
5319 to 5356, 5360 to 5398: 0.072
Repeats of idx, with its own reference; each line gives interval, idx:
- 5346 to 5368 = 5356.80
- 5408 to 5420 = 5418.83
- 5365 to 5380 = 5376.57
